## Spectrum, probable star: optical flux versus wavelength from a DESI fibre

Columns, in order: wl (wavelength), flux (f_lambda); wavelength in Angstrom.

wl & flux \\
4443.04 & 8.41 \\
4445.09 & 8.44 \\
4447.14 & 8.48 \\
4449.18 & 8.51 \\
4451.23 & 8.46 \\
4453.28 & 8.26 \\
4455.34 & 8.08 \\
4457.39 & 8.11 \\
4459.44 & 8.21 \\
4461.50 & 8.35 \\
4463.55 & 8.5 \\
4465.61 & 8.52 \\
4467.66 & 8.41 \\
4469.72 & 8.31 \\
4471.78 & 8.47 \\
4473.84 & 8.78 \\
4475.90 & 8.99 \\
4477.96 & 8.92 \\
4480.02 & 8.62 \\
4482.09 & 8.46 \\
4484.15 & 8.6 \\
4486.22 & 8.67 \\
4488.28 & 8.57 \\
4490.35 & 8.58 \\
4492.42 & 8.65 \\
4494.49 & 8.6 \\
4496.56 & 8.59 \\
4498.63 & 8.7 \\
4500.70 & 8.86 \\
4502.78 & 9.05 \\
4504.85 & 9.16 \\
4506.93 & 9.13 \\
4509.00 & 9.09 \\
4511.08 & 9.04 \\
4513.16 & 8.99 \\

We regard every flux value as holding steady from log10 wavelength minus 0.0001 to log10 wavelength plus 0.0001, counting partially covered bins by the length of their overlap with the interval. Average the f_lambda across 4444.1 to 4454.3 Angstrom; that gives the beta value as 8.4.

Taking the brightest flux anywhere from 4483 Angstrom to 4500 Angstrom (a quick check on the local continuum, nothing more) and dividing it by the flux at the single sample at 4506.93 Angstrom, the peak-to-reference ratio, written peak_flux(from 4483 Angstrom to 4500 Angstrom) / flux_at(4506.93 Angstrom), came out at 0.953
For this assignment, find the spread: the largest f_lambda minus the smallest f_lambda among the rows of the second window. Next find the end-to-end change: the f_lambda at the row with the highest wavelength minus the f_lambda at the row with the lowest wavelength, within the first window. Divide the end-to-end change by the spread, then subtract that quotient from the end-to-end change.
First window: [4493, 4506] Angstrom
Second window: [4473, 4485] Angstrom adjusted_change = -0.50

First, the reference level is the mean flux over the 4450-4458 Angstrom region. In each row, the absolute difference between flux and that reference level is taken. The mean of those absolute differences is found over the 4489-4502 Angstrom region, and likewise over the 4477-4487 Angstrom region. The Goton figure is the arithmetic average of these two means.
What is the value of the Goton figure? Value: 0.43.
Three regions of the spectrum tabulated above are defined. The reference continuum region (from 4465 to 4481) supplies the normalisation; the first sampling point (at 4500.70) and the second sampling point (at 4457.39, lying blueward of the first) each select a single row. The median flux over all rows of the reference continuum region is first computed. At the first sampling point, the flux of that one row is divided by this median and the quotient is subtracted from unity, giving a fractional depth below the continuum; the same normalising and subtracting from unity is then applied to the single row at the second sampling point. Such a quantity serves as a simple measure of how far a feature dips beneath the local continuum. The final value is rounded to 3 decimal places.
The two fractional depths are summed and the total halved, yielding 0.010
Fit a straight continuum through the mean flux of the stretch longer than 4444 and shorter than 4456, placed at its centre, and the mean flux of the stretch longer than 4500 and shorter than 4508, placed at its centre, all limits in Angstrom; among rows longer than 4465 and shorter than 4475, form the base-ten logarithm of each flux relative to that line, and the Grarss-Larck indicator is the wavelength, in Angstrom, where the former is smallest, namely 4469.72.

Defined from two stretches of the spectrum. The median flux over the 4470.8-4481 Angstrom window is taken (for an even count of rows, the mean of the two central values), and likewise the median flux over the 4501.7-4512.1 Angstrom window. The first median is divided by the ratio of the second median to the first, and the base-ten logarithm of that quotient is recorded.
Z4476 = 0.93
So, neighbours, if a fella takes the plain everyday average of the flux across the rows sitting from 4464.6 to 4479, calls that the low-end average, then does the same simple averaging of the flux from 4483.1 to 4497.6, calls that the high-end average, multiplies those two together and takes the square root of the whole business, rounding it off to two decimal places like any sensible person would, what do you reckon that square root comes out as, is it 8.62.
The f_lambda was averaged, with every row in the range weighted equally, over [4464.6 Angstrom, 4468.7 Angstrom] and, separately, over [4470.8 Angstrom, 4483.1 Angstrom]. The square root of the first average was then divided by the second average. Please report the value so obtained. 0.334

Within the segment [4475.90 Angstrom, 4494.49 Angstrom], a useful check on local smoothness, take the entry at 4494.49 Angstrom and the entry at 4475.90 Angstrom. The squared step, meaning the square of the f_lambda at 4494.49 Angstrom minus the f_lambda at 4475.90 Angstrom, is 0.15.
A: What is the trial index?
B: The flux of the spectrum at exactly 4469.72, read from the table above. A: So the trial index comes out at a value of 8.31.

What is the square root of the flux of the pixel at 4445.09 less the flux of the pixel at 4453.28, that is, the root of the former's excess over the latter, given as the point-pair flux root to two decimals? 0.42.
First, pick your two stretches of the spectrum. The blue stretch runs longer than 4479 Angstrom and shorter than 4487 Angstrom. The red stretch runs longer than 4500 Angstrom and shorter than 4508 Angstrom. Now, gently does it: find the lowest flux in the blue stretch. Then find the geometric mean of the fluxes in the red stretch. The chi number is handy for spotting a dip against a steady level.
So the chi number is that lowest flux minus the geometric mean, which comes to -0.59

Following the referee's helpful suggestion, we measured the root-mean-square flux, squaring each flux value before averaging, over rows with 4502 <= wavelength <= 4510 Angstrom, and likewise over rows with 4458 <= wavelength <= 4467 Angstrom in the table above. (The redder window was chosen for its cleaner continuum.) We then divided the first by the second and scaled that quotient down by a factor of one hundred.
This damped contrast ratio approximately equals 0.0108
